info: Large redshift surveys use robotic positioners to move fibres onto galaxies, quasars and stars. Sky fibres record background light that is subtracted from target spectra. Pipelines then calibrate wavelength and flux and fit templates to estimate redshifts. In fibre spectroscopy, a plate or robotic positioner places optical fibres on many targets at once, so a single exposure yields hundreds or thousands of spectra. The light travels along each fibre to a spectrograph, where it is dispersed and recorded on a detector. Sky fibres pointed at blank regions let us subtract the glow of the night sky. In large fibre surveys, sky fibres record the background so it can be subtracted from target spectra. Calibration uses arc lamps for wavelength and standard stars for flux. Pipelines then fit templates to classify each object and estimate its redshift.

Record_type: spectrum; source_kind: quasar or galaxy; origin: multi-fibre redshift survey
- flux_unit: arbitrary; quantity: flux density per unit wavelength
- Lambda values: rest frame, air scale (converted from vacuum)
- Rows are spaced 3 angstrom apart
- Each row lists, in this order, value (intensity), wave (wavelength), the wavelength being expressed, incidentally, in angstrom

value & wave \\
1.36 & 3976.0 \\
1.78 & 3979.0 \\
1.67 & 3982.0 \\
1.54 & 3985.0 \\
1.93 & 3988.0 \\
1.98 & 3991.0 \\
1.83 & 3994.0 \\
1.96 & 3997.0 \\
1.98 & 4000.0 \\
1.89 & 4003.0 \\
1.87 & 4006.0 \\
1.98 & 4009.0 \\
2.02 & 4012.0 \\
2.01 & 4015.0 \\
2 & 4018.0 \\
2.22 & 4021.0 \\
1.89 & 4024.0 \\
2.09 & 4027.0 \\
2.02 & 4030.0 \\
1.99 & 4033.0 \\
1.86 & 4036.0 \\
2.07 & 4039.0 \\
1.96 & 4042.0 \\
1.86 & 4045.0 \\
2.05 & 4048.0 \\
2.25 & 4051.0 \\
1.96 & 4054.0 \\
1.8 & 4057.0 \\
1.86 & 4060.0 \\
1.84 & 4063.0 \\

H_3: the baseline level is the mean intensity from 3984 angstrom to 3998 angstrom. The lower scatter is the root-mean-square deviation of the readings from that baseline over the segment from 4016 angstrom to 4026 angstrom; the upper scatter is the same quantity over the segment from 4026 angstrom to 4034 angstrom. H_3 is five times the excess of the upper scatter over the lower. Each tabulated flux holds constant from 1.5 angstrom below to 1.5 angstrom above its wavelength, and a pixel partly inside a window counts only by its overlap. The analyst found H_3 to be -0.22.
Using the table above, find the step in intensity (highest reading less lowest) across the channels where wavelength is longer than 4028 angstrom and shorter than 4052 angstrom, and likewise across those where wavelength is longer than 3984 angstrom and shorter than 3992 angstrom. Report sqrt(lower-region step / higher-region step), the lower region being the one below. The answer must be 1.06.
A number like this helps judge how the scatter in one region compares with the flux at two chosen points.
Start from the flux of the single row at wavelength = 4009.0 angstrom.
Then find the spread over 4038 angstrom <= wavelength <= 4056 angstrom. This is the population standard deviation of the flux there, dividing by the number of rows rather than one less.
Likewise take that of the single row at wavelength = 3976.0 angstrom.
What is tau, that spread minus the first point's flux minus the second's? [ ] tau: -3.22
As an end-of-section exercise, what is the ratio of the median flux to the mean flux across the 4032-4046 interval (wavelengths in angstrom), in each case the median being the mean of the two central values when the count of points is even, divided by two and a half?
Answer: 0.402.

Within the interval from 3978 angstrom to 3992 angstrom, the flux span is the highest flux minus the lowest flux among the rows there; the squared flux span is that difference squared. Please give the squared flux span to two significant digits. 0.19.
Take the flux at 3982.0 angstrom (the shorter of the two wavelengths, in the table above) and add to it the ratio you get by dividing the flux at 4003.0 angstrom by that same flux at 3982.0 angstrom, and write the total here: 2.80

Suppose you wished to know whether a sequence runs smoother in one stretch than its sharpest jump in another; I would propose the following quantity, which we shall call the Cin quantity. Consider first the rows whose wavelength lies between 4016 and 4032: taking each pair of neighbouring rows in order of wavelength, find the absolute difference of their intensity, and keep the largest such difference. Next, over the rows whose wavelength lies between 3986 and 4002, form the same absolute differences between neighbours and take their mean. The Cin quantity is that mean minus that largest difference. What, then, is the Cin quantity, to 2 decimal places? -0.24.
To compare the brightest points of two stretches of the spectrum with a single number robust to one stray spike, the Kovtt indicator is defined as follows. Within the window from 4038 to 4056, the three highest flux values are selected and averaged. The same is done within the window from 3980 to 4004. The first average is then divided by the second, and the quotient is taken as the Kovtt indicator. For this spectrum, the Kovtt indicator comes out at 1.08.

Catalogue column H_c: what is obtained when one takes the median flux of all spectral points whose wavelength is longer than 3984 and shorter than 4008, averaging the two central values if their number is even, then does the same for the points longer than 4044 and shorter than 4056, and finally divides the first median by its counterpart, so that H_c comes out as 0.95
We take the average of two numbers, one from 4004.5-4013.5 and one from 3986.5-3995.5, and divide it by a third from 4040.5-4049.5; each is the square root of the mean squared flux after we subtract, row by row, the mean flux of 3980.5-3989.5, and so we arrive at 0.90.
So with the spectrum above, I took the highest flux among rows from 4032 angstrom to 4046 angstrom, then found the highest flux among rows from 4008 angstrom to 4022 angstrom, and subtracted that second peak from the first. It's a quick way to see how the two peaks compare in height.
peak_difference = -0.15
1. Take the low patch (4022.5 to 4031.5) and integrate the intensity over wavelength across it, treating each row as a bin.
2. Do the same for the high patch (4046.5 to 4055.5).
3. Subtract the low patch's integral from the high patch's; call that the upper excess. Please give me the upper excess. 0.8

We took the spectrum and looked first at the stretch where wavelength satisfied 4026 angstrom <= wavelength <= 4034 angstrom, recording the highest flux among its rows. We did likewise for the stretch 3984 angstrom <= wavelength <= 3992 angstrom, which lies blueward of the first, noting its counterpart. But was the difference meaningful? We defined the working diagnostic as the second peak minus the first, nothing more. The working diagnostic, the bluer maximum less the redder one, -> -0.11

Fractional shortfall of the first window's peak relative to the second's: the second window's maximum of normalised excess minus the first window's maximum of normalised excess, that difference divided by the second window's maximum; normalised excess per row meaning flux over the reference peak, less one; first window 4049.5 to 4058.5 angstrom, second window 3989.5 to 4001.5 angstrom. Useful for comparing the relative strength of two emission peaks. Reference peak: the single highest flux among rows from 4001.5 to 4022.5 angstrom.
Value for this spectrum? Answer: 1.1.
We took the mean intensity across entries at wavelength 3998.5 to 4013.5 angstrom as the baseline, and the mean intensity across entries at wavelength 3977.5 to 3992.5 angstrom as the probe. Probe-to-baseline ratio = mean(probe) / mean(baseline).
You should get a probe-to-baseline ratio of 0.91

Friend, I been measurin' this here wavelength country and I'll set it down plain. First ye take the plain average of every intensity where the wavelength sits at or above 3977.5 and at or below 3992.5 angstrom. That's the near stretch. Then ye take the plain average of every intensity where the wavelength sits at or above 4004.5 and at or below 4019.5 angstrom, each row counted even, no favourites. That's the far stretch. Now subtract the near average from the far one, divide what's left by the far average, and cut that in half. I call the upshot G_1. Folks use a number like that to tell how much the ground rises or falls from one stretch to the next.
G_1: 0.050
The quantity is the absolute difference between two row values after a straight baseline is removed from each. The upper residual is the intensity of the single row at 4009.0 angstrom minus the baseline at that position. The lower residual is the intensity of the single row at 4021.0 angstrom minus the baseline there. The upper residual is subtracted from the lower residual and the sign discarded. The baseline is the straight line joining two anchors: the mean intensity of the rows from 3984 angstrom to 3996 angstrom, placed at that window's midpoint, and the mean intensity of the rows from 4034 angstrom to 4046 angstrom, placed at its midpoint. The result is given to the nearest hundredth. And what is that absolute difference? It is 0.21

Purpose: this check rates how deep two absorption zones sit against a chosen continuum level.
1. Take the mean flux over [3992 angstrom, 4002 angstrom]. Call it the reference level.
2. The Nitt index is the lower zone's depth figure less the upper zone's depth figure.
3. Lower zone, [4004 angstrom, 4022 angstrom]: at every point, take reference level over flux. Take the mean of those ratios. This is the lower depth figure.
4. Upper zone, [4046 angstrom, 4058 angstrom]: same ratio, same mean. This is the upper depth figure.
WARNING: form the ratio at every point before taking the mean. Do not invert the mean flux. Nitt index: 0.00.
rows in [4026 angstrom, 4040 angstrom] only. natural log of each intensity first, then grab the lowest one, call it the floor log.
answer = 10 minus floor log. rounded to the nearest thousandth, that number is 9.379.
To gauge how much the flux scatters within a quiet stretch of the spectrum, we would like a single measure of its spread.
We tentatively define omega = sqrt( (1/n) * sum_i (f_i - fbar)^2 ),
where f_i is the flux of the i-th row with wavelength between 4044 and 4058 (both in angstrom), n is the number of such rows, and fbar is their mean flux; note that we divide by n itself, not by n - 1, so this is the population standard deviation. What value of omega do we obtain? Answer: 0.16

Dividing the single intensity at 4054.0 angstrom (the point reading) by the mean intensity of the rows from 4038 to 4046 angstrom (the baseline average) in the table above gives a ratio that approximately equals 1.00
